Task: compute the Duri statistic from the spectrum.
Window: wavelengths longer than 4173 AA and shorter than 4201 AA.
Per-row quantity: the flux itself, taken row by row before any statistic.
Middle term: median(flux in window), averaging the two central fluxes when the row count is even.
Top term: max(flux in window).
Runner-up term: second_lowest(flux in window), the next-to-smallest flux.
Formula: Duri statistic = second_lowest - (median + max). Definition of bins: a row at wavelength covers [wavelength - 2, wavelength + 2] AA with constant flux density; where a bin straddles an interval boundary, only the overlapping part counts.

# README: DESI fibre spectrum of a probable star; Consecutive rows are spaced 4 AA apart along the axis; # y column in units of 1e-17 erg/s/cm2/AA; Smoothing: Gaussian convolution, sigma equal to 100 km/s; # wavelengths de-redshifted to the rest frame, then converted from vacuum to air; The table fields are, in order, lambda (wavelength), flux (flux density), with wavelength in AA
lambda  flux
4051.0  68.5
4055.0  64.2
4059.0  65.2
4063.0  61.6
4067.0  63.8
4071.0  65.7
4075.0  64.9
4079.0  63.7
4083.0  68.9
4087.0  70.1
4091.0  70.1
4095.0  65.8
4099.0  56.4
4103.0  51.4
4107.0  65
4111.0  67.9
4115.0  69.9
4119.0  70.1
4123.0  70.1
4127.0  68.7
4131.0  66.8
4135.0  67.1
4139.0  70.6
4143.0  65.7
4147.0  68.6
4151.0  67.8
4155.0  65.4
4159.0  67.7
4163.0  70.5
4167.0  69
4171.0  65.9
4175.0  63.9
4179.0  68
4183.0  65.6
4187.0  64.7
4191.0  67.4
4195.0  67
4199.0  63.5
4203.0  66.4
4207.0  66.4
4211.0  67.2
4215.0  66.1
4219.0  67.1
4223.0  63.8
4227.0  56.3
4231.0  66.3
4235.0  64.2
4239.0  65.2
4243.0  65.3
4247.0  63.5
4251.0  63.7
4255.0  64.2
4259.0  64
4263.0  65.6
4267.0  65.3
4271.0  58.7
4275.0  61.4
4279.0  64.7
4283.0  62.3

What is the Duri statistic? -69.7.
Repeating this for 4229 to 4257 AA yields -66.8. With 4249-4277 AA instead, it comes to -68.2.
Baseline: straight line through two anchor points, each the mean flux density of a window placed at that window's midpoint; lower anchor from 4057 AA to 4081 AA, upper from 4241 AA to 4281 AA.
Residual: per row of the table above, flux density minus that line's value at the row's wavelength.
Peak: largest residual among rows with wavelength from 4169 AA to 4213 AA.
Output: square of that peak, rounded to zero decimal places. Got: 17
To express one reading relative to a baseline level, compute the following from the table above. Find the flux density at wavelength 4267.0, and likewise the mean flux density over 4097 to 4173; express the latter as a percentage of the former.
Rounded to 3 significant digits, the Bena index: 102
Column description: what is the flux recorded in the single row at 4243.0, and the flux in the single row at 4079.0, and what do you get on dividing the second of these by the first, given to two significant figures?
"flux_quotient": 0.98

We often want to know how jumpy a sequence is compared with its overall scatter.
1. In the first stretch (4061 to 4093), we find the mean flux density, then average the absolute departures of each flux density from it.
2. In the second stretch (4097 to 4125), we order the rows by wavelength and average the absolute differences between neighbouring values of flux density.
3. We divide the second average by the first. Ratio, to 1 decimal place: 1.5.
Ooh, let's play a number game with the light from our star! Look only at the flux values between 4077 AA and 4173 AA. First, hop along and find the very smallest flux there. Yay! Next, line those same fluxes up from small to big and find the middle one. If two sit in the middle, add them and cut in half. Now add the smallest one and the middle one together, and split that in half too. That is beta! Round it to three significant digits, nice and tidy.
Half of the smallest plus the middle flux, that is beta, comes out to 59.6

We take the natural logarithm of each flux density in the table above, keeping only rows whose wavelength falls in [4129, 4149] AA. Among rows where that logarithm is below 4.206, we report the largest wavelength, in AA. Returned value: 4143.0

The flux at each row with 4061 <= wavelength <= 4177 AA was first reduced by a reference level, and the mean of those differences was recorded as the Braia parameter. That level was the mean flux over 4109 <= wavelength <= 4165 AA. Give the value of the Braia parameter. -2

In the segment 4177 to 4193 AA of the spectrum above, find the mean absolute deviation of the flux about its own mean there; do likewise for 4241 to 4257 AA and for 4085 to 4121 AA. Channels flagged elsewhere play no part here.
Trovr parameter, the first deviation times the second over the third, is 0.14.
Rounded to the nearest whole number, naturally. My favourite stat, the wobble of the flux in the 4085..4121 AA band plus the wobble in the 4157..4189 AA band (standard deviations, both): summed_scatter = 9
